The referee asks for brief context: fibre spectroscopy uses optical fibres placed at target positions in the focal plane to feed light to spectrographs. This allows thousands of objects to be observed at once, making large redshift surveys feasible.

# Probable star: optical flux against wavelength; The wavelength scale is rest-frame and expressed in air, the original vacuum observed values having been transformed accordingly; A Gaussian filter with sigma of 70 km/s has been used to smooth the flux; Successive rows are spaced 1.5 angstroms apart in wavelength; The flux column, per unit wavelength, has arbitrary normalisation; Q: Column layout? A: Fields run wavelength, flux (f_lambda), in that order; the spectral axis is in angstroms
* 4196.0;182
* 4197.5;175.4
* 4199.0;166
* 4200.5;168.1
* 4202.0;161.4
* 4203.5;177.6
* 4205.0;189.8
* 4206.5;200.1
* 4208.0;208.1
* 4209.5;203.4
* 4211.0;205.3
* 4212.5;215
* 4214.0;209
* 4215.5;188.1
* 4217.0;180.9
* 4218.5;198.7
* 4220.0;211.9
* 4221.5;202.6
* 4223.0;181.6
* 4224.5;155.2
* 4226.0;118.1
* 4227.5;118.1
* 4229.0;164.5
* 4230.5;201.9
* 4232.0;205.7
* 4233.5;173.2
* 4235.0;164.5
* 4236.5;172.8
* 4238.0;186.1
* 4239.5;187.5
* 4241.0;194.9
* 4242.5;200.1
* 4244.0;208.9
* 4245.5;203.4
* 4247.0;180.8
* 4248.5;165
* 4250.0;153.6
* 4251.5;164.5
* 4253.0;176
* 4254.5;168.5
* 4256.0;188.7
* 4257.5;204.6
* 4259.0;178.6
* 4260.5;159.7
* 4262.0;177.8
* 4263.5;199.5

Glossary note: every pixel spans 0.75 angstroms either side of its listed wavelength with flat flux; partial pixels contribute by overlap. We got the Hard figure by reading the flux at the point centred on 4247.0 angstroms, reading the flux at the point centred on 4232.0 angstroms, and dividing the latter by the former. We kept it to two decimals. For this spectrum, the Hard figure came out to 1.14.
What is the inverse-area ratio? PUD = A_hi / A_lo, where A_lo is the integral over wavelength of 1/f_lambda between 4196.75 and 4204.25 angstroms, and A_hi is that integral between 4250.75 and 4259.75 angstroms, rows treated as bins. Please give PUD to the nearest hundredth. 1.13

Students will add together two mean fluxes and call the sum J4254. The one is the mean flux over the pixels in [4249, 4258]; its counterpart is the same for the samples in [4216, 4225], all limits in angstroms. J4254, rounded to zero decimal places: 364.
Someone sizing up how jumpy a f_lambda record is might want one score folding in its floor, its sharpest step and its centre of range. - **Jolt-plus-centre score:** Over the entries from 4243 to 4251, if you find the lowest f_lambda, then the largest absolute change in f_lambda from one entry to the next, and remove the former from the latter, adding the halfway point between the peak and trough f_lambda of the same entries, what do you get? 50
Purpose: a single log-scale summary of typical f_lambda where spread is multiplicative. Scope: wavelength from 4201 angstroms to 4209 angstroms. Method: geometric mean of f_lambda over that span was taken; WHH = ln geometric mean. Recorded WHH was 5.229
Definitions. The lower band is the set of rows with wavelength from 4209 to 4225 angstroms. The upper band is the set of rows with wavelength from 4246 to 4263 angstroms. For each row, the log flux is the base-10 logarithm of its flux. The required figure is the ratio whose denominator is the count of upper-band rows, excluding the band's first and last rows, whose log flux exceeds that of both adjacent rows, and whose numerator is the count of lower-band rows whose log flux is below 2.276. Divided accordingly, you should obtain 2.0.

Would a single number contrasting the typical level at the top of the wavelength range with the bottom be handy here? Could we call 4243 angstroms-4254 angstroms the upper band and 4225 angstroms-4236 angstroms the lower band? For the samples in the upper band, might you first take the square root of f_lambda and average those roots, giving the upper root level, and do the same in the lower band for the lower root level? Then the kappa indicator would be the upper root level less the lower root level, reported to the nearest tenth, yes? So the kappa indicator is 0.6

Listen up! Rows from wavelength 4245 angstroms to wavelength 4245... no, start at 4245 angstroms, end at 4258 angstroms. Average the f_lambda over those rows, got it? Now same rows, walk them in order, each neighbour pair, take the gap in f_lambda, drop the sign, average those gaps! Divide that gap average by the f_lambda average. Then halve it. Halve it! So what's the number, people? 0.041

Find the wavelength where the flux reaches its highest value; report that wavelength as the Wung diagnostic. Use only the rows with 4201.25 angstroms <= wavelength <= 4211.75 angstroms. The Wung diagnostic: 4208.0 angstroms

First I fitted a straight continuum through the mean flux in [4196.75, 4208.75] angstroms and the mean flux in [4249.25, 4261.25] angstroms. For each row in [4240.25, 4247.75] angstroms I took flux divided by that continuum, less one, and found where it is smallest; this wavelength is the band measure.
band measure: 4247.0 angstroms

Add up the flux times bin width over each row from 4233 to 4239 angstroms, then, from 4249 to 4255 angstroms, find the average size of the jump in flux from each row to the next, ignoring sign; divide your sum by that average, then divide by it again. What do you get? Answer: 11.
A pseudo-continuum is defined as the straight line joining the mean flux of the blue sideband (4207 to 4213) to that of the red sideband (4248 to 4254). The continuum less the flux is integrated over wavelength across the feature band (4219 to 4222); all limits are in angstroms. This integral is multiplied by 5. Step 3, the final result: -157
